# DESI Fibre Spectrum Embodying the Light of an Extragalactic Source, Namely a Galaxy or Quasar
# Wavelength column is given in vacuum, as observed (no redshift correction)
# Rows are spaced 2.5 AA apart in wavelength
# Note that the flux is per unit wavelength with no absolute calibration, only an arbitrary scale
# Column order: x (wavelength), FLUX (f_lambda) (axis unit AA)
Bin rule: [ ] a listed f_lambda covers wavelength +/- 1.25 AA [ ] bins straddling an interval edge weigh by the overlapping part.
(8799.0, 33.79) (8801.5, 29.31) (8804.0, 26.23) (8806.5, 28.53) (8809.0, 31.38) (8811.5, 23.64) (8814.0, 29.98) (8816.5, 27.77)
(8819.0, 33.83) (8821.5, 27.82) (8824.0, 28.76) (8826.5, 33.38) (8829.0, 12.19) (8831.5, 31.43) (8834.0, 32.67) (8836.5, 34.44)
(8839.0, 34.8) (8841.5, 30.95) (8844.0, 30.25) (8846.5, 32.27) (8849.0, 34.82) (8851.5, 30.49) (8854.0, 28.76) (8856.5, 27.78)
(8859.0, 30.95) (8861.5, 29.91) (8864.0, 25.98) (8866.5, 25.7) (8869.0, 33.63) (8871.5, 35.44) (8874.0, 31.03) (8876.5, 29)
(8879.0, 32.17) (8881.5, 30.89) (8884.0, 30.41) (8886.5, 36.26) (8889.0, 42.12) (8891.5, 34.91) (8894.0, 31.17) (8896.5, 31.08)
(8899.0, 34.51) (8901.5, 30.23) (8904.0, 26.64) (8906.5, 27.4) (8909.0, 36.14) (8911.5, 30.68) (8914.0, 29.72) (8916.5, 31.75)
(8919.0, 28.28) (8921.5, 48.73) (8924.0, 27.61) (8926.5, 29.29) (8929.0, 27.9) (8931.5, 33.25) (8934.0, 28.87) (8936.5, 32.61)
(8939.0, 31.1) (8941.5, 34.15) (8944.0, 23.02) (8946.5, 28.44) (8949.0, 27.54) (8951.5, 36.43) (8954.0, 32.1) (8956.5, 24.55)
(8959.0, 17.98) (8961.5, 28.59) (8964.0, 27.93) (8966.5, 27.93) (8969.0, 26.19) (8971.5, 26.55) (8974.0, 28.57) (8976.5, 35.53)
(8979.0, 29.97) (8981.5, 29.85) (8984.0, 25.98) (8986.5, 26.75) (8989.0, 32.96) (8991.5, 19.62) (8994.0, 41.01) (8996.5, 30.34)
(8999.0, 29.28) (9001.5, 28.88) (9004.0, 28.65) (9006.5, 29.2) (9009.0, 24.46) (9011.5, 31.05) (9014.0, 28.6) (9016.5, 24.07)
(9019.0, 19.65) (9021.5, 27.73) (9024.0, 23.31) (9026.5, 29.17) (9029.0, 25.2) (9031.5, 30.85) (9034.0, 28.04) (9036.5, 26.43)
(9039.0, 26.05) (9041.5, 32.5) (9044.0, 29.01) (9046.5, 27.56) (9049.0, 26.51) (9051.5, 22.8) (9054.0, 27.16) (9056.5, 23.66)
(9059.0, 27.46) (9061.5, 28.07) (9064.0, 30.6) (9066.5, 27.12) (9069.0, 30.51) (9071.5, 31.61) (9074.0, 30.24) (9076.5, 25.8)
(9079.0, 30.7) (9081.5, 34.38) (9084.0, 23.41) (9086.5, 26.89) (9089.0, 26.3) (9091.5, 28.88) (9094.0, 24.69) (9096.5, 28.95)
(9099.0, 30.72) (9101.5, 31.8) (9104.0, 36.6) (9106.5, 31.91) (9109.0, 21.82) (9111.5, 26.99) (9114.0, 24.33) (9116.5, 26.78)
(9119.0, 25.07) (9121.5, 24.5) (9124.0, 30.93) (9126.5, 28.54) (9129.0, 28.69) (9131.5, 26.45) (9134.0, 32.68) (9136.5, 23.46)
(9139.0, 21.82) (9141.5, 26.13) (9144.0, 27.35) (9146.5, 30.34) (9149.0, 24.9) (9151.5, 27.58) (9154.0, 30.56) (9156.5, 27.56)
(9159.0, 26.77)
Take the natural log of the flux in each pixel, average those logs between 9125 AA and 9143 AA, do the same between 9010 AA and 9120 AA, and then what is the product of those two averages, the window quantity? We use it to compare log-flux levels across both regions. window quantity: 10.9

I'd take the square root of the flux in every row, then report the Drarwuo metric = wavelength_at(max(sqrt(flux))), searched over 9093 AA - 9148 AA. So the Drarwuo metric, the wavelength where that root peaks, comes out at 9104.0 AA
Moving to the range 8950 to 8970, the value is 8951.5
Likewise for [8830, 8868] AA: 8849.0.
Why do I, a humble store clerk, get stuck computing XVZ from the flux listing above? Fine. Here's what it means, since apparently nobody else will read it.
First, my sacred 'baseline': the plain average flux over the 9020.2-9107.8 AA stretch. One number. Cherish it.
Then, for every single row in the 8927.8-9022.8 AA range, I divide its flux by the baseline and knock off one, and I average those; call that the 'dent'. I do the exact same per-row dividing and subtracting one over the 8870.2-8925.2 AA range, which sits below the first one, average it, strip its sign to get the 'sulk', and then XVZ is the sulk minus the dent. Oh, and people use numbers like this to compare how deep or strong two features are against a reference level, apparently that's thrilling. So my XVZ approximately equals 0.139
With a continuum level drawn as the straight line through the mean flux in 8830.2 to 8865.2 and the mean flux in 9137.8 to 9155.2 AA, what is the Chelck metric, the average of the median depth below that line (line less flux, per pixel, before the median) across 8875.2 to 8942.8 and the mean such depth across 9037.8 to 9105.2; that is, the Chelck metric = -0.59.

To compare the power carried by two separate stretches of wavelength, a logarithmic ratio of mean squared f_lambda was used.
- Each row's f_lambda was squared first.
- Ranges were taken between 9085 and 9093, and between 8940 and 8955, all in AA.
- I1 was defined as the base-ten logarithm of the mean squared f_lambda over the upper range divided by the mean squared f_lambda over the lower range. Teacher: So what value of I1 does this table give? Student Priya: -0.10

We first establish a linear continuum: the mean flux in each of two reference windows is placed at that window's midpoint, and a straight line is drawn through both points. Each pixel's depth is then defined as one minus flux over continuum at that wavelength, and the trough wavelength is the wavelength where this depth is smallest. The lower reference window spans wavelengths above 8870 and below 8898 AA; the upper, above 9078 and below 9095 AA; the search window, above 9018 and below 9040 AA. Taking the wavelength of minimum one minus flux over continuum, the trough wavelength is 9031.5 AA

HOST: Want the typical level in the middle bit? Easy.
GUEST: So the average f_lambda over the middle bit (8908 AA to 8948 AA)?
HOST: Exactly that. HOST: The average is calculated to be 31.3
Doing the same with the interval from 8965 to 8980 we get 29.1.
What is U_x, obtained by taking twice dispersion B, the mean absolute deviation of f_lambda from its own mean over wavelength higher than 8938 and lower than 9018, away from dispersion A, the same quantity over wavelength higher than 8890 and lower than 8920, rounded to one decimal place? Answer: -4.1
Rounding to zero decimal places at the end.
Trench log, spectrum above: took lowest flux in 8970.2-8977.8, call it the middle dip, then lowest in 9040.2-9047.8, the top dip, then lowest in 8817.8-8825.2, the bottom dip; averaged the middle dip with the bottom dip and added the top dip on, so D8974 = 55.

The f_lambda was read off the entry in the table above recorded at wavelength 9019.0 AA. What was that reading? 19.65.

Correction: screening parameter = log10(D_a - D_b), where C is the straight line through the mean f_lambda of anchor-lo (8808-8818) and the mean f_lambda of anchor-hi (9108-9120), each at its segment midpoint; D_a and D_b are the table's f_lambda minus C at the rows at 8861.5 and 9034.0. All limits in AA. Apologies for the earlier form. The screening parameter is -1.4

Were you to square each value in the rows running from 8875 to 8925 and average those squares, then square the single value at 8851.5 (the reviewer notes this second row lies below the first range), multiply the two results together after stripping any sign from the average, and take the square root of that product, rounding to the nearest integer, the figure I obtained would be 1003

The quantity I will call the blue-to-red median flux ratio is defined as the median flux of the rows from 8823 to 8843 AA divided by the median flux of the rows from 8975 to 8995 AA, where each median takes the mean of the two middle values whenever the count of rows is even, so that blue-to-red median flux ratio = 1.07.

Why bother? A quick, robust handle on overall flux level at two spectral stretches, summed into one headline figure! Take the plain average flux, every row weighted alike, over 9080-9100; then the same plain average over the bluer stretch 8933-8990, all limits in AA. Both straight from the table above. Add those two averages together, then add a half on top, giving 57.4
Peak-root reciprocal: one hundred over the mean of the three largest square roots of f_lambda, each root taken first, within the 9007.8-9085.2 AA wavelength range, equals 17.5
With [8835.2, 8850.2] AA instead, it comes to 17.0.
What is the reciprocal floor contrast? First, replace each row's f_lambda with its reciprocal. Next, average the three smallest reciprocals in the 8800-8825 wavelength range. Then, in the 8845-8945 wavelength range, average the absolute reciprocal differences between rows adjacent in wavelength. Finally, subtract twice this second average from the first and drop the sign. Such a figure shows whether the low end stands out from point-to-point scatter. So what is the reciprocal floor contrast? 0.0234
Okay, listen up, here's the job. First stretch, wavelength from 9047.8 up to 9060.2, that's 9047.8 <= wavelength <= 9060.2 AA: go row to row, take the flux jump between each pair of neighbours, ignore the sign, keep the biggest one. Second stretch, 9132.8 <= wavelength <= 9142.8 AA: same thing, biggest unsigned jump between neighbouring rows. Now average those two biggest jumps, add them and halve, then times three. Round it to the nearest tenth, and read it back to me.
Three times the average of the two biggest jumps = 20.4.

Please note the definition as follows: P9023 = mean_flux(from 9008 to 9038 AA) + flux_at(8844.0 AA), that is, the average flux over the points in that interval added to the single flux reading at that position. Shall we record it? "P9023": 57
